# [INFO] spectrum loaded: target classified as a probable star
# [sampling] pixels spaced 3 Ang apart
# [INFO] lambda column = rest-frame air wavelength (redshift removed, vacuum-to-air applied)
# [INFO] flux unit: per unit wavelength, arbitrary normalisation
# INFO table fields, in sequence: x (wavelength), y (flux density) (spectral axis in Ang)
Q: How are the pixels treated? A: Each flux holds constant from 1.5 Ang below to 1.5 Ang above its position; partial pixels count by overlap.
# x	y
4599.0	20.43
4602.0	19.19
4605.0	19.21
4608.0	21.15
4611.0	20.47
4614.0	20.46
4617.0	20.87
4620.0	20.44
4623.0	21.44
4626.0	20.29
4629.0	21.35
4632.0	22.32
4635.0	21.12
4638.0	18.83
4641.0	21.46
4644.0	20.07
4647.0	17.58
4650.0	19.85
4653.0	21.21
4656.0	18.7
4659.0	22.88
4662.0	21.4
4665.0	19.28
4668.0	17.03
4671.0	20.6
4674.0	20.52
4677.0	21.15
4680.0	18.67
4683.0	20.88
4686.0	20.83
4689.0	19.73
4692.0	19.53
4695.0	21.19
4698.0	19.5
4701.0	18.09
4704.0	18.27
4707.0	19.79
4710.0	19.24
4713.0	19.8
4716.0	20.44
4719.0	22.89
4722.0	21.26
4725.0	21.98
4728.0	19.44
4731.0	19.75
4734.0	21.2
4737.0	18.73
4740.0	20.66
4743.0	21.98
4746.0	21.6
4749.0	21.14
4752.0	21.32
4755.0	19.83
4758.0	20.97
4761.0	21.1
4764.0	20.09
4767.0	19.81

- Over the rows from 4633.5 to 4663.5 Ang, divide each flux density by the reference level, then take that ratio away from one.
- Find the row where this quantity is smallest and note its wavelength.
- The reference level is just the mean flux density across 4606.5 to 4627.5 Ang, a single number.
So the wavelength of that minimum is 4659.0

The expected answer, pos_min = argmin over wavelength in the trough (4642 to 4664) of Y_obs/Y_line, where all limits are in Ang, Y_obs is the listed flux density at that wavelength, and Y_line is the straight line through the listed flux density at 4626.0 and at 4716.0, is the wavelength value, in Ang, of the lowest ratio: 4647.0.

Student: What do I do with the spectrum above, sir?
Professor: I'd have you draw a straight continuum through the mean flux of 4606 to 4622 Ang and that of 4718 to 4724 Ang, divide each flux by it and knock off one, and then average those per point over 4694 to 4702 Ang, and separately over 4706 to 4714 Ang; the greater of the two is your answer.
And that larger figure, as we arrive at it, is -0.10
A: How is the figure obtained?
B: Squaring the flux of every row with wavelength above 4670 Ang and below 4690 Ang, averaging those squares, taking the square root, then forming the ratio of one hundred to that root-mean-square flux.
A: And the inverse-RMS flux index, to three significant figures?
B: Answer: 4.91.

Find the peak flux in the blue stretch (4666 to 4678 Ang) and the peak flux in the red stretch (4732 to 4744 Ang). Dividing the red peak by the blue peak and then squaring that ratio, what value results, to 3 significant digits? 1.08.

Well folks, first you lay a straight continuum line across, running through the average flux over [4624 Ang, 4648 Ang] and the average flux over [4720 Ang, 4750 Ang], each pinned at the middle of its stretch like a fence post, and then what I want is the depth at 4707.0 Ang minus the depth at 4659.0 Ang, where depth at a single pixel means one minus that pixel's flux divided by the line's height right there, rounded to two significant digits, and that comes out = 0.16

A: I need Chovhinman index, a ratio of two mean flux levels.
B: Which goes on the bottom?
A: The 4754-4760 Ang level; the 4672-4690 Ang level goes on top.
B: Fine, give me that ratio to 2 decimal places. 0.99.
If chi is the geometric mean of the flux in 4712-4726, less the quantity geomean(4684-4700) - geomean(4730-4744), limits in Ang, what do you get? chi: 21.5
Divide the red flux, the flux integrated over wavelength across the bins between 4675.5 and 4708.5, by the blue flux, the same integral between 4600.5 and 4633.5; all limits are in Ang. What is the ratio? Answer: 0.958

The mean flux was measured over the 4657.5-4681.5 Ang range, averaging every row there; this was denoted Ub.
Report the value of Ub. 20.2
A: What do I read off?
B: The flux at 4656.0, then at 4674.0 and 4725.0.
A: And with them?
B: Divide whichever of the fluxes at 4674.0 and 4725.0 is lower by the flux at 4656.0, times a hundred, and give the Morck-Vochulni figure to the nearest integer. 110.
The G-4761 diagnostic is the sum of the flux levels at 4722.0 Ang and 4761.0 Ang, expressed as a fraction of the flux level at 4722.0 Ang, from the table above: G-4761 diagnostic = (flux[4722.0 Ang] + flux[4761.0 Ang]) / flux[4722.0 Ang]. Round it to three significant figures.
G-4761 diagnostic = 1.99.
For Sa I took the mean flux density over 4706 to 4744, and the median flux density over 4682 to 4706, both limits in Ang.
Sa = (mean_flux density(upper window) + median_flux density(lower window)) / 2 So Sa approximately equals 20.1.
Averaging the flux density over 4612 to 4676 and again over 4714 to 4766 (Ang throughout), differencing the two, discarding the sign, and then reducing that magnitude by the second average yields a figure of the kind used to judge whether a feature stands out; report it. -20.4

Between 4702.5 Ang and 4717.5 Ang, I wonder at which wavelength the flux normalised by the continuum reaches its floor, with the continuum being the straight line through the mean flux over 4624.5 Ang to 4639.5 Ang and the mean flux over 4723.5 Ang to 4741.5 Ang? 4704.0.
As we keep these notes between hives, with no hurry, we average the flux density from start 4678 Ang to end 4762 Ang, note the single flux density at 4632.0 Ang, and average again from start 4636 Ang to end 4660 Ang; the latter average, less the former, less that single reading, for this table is -22.6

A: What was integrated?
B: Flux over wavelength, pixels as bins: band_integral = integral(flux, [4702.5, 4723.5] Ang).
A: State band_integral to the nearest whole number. 425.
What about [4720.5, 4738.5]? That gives 367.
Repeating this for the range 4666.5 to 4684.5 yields 357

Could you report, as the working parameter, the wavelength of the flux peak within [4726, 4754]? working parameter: 4743.0 Ang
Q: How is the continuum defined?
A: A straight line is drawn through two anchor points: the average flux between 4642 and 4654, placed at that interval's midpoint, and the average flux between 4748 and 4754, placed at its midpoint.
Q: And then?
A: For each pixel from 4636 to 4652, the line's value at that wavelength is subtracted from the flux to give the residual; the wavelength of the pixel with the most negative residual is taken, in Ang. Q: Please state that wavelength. 4647.0 Ang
